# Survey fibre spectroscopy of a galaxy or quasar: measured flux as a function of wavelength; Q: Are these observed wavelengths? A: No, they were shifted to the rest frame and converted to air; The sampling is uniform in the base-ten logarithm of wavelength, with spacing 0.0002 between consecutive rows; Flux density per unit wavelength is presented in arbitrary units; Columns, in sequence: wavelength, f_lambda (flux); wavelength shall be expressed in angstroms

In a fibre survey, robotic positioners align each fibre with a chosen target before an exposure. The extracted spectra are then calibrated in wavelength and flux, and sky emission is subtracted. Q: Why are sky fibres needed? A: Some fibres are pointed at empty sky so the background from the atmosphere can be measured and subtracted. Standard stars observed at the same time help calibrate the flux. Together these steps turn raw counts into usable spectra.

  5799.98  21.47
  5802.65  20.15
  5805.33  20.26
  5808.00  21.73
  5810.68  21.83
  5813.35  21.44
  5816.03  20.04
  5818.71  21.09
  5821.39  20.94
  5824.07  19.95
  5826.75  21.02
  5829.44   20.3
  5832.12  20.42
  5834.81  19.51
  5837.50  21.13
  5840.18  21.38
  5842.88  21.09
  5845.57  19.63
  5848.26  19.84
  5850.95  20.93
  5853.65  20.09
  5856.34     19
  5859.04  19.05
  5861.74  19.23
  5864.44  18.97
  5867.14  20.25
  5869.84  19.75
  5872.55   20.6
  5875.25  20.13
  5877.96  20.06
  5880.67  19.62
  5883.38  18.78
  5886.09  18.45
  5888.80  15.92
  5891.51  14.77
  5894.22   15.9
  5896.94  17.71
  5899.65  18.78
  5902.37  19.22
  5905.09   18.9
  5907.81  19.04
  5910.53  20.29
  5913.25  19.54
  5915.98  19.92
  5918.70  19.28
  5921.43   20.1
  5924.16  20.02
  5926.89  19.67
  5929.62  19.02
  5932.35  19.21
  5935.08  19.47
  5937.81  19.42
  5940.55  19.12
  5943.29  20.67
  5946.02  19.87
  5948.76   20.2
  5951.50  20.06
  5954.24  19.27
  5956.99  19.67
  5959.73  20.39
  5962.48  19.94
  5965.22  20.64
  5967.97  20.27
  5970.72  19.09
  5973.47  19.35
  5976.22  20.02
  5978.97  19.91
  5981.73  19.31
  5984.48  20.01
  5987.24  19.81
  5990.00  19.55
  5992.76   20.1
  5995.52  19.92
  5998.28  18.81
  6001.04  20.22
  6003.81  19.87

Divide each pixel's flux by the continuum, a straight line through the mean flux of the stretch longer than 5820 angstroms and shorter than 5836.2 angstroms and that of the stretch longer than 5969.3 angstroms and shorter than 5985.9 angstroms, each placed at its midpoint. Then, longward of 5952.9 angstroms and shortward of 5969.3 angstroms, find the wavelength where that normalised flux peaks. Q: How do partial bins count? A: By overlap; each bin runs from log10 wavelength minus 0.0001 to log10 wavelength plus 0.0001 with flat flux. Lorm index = 5965.22 angstroms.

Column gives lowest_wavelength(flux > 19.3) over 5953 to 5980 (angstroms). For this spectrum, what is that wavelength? 5956.99 angstroms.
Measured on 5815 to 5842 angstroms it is 5816.03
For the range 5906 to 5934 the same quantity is 5910.53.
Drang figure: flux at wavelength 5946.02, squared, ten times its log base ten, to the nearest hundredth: 25.96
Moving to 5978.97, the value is 25.98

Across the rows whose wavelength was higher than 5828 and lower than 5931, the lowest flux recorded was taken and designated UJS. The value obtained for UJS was 14.77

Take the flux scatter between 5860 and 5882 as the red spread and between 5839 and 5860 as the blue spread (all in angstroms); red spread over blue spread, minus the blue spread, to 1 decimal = -0.3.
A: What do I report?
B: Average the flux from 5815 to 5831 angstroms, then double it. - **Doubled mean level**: 41.1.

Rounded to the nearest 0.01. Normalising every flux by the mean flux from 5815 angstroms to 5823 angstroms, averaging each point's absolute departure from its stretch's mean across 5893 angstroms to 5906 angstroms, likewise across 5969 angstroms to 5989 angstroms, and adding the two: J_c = 0.07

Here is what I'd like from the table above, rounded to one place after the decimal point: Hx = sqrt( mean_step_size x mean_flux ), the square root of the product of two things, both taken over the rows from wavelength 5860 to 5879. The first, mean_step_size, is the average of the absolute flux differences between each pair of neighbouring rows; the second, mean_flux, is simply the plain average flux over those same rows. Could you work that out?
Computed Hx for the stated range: 3.4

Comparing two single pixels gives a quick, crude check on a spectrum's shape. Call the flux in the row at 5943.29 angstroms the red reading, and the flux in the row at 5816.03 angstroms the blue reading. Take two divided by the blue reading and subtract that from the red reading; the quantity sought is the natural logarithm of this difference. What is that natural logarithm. 3.02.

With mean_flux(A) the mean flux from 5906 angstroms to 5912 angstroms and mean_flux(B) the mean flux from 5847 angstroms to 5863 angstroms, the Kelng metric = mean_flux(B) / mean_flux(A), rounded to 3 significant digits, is 1.00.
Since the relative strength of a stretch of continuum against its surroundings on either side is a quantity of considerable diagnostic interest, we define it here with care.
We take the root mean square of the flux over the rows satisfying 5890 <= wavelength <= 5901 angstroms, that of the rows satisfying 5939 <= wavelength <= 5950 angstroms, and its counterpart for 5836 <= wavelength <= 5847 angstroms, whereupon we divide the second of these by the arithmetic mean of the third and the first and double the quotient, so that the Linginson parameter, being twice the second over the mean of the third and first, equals 2.12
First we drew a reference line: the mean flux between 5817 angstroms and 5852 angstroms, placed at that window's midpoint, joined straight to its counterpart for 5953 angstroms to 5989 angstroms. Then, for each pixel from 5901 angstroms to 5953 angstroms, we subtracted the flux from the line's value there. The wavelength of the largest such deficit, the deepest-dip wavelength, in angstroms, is 5905.09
